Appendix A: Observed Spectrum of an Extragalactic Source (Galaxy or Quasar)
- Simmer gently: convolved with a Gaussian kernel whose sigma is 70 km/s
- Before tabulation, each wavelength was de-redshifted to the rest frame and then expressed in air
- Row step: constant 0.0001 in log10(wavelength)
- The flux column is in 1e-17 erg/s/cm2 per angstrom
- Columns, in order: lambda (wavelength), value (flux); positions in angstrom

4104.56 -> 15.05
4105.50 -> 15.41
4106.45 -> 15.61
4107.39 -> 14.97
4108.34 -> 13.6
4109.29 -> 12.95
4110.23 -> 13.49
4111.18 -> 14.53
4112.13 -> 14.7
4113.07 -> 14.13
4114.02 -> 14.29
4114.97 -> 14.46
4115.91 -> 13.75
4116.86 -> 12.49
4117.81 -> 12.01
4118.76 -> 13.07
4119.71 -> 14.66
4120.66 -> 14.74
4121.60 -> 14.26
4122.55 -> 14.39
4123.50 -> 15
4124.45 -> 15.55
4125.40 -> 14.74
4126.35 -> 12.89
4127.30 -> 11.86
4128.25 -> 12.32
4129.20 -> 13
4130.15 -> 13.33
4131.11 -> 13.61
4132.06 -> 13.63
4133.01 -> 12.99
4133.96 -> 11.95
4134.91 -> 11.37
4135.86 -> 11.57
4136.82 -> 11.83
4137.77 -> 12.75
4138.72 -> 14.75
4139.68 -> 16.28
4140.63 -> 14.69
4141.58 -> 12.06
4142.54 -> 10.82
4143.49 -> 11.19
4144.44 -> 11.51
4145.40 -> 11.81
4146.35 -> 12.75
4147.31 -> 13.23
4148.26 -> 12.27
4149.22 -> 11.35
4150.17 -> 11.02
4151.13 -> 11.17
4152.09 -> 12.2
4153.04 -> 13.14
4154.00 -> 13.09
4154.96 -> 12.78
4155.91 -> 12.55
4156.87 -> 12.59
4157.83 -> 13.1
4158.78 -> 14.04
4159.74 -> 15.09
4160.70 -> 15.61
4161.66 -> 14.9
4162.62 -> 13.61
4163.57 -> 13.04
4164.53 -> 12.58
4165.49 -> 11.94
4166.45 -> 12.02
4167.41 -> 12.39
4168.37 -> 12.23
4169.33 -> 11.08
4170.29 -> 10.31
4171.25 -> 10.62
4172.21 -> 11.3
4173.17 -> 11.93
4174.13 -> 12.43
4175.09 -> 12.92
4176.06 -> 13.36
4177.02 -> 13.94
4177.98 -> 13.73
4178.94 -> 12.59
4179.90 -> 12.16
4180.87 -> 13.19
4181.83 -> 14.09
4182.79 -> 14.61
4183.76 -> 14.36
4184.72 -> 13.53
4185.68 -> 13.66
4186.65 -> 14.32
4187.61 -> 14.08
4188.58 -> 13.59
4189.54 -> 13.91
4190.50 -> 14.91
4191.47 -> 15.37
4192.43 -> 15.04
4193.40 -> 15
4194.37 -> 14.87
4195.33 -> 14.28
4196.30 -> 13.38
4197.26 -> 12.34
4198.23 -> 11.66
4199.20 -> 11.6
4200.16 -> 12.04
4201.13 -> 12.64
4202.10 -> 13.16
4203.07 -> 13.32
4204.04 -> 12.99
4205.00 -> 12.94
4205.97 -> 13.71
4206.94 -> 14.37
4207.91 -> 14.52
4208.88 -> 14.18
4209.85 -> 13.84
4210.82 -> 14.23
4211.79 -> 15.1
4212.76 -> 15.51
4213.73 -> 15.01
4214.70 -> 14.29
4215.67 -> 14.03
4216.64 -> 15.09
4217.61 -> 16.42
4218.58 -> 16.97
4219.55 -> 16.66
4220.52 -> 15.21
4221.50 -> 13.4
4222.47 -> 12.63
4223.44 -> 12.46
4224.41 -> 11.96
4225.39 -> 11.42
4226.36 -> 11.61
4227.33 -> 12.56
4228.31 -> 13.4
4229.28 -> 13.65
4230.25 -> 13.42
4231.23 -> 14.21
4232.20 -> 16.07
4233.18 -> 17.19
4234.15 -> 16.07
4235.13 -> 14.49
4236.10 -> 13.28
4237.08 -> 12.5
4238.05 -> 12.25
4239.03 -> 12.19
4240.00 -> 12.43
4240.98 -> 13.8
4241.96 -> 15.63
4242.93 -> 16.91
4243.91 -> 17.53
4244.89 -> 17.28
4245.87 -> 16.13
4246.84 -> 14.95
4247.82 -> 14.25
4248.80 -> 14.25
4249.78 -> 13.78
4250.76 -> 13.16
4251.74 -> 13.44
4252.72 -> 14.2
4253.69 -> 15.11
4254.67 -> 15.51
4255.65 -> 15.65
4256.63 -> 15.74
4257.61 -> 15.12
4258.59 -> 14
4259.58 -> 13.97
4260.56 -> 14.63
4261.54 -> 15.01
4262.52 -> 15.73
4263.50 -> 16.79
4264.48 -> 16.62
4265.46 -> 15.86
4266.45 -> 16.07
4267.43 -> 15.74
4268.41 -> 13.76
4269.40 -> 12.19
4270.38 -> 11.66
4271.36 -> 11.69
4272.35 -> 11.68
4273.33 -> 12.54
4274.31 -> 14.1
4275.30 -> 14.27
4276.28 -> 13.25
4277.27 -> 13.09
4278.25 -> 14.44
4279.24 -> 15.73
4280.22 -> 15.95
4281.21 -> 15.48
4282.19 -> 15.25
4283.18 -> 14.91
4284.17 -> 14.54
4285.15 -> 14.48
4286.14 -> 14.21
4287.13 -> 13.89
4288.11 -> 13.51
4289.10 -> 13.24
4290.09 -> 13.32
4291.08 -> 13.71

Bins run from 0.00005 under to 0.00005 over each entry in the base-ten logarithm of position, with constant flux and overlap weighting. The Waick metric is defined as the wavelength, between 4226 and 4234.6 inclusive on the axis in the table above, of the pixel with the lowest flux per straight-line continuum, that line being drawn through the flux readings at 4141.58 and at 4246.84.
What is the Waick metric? 4226.36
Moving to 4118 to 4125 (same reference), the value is 4118.76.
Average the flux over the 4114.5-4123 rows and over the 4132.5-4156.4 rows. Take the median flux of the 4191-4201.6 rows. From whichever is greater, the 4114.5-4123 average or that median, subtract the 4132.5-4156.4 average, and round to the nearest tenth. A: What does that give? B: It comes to 1.3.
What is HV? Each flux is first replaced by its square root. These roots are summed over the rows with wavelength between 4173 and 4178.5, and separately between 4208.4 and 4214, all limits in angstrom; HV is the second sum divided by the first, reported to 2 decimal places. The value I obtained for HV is 1.06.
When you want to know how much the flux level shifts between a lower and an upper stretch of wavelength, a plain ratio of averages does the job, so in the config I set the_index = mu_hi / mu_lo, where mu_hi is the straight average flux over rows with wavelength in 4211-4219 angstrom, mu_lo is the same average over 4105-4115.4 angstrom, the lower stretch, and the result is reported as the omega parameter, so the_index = 1.06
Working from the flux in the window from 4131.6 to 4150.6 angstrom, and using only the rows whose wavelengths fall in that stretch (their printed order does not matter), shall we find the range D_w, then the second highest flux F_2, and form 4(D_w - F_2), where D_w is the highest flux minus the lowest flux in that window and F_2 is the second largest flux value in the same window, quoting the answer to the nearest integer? -37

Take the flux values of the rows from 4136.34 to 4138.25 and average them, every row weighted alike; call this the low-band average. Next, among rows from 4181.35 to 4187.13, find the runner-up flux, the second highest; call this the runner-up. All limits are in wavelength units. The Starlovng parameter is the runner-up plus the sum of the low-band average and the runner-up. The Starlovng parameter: 41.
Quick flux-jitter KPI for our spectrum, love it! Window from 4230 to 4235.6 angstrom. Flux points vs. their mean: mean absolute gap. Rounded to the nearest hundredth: 1.20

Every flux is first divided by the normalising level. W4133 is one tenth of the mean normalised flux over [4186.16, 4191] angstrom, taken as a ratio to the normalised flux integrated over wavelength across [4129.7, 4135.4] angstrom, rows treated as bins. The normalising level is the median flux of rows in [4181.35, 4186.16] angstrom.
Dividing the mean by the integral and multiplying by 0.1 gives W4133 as 0.019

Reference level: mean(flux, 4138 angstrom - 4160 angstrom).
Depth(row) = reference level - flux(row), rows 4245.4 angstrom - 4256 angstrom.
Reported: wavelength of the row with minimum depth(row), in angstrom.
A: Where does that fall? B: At 4245.87 angstrom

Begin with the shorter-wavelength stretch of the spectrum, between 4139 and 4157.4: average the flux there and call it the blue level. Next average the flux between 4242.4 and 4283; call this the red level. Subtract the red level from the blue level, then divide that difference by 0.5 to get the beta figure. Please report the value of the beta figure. -4.5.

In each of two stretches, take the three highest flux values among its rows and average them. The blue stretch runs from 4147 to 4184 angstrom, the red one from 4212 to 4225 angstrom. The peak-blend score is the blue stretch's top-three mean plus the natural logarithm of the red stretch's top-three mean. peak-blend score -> 18.0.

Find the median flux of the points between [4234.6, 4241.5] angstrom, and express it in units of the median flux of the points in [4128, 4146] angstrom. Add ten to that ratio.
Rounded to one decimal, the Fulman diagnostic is 11.0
